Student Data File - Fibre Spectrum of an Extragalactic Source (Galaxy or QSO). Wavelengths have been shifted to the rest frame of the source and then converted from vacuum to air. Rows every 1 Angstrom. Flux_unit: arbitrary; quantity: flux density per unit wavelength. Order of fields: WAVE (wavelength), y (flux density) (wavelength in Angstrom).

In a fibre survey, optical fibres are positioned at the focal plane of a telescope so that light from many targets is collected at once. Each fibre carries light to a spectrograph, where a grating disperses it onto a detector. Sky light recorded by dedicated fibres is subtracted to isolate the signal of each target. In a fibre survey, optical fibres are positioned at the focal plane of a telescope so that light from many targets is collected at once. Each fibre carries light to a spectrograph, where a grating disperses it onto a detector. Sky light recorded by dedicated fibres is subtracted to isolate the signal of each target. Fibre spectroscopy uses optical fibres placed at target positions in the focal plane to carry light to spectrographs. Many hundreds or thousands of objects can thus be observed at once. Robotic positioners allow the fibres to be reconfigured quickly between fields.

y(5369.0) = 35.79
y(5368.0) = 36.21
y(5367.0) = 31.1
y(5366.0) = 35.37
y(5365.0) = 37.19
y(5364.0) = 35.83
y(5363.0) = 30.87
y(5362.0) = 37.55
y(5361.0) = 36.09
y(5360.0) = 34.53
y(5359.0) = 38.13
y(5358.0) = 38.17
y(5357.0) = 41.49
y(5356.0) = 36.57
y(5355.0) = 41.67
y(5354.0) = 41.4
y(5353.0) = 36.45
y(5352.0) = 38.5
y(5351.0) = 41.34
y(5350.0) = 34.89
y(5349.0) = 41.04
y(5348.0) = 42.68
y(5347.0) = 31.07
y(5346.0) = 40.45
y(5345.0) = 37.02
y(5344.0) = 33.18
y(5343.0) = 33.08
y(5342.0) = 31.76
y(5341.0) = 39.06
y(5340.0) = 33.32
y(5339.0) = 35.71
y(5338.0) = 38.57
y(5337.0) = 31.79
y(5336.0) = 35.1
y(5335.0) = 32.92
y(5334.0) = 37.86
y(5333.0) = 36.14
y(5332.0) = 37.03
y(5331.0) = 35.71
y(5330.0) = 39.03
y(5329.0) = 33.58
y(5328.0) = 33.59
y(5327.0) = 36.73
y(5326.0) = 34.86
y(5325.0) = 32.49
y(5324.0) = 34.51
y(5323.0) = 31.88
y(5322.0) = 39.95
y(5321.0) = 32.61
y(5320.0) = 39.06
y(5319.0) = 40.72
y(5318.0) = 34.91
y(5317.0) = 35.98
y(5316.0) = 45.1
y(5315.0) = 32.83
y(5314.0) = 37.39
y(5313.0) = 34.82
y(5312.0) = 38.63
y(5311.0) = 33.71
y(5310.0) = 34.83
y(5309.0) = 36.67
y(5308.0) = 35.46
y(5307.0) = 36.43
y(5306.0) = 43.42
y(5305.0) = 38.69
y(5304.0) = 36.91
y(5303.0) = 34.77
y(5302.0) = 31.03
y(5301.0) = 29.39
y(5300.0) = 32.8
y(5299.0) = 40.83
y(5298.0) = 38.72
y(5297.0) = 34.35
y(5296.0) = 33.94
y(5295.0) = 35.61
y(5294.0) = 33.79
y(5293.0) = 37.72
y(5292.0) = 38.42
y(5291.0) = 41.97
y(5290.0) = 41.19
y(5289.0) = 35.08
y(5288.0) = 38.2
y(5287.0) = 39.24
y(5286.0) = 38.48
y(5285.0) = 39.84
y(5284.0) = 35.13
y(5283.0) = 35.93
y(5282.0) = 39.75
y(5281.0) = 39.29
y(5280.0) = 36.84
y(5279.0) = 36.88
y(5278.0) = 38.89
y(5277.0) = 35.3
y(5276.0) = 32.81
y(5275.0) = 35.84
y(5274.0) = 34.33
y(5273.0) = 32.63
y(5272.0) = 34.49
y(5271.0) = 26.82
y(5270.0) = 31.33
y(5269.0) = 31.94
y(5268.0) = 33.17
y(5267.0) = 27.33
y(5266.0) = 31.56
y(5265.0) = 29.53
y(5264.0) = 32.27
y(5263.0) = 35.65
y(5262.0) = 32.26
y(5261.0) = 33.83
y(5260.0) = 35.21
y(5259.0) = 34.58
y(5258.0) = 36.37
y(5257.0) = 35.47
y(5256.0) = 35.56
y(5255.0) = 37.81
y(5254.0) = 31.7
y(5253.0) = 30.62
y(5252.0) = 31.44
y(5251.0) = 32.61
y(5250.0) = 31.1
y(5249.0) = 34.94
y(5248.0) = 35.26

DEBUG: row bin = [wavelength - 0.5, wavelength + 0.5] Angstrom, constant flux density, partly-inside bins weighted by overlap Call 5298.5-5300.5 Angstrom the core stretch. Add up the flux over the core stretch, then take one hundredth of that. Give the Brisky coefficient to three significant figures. 0.736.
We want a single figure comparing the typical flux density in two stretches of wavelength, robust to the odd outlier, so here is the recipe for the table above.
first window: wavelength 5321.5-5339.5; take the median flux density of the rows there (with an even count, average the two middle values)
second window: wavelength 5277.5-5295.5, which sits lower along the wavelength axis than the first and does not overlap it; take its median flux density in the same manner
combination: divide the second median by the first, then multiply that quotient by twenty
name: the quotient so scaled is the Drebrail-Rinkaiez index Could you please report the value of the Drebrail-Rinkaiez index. 21.6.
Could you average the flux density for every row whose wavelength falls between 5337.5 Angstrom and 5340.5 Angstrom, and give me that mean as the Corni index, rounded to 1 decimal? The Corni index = 35.9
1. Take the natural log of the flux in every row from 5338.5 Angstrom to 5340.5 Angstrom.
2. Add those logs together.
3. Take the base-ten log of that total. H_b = 0.85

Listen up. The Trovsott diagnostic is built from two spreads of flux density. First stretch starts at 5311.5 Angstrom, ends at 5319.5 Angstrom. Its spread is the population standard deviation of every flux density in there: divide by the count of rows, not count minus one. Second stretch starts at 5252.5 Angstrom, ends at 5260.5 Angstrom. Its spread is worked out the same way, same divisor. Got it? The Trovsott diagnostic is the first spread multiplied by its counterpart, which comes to 8.2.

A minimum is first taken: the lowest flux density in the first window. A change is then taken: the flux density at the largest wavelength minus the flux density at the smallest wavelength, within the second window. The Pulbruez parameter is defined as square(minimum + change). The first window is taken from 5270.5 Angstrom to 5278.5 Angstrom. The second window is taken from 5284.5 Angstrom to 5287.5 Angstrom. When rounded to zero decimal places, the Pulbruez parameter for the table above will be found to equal 687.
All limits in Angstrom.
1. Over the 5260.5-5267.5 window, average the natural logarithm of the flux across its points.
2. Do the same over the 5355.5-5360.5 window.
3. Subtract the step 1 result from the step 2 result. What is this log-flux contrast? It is 0.17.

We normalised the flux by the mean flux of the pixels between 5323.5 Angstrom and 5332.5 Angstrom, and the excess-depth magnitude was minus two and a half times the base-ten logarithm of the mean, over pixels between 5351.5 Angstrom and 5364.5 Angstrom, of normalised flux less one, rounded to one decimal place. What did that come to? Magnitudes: 3.0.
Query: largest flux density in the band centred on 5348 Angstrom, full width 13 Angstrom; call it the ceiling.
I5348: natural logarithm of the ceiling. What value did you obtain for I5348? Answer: 3.75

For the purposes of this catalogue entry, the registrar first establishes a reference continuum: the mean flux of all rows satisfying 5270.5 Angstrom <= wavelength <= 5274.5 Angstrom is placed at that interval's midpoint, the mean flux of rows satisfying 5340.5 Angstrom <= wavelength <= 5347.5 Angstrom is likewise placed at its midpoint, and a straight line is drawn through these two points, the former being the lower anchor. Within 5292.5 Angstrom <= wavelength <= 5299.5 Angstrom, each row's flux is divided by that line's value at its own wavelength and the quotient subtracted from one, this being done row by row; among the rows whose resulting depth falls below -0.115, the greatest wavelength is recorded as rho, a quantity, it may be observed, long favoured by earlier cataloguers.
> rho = 5299.0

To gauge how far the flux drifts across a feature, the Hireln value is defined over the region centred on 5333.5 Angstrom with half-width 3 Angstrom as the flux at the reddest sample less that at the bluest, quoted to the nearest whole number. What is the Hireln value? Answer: -1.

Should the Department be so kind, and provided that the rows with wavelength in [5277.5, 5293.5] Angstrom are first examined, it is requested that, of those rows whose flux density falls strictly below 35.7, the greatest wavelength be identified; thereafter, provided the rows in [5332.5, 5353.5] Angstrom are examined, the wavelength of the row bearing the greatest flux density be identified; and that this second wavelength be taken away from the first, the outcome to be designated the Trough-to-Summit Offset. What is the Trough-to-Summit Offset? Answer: -59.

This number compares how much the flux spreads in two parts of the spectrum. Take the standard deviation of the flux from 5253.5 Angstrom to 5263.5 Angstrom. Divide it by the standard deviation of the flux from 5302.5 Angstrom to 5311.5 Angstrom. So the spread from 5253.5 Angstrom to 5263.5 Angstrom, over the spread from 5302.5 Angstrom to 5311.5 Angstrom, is 0.64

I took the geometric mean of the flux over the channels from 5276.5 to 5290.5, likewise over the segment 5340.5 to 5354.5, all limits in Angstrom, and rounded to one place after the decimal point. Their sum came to 74.9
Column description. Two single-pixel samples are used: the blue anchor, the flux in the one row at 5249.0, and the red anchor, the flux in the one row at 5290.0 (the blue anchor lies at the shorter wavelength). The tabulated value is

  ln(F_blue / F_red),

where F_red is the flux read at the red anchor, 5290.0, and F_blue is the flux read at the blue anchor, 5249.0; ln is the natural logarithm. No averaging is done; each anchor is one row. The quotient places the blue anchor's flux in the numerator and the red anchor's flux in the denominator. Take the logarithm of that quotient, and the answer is -0.16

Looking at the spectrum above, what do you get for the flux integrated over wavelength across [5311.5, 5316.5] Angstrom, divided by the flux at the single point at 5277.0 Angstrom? 5.3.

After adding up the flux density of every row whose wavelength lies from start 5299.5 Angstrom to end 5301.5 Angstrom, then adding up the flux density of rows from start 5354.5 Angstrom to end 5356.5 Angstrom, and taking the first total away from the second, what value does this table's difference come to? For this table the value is 16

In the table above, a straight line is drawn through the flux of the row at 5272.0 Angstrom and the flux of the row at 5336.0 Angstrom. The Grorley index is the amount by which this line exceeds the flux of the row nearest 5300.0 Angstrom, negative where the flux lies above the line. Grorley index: 2.0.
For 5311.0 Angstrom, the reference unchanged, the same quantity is 1.2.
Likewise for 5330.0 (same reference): -4.0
